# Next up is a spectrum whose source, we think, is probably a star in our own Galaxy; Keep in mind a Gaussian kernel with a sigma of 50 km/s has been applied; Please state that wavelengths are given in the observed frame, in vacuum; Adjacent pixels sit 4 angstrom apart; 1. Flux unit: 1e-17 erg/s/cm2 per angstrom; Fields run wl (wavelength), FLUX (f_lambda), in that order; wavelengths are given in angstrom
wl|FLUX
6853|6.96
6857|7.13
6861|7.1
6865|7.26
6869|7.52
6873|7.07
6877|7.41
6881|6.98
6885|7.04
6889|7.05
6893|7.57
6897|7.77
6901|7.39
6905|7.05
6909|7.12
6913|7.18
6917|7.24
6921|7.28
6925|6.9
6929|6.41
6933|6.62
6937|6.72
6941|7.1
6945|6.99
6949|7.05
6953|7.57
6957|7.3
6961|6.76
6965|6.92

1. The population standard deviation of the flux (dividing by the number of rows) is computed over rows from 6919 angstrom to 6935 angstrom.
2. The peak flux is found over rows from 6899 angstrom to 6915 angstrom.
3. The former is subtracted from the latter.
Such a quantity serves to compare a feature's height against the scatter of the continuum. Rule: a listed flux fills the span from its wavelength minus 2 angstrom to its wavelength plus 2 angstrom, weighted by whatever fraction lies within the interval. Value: 7.06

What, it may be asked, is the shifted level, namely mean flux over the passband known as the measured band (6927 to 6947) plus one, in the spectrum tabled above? 7.77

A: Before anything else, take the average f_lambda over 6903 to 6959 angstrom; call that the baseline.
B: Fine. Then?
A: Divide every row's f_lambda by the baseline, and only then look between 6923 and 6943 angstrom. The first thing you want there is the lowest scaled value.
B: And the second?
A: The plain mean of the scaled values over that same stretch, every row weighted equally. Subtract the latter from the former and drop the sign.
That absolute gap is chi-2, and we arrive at 0.048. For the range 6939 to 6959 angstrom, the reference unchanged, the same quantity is 0.030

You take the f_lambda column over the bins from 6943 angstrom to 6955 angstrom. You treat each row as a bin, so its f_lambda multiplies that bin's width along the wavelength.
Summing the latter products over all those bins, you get 86.4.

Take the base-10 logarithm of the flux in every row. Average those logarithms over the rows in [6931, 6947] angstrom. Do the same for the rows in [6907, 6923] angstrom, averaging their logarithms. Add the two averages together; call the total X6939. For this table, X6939 1.694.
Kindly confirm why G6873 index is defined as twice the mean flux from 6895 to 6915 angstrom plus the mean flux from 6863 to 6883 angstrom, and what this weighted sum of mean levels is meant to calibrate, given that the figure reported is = 21.9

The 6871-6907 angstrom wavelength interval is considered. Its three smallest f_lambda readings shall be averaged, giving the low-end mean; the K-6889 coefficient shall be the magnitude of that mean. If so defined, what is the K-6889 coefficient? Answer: 7.0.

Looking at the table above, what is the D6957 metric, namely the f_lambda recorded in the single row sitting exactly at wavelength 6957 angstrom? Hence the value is 7.3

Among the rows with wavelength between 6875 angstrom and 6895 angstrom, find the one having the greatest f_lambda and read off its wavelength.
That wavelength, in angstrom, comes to 6893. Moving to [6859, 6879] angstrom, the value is 6869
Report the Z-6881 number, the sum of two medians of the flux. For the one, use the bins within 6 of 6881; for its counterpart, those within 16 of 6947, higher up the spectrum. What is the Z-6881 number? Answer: 14.1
